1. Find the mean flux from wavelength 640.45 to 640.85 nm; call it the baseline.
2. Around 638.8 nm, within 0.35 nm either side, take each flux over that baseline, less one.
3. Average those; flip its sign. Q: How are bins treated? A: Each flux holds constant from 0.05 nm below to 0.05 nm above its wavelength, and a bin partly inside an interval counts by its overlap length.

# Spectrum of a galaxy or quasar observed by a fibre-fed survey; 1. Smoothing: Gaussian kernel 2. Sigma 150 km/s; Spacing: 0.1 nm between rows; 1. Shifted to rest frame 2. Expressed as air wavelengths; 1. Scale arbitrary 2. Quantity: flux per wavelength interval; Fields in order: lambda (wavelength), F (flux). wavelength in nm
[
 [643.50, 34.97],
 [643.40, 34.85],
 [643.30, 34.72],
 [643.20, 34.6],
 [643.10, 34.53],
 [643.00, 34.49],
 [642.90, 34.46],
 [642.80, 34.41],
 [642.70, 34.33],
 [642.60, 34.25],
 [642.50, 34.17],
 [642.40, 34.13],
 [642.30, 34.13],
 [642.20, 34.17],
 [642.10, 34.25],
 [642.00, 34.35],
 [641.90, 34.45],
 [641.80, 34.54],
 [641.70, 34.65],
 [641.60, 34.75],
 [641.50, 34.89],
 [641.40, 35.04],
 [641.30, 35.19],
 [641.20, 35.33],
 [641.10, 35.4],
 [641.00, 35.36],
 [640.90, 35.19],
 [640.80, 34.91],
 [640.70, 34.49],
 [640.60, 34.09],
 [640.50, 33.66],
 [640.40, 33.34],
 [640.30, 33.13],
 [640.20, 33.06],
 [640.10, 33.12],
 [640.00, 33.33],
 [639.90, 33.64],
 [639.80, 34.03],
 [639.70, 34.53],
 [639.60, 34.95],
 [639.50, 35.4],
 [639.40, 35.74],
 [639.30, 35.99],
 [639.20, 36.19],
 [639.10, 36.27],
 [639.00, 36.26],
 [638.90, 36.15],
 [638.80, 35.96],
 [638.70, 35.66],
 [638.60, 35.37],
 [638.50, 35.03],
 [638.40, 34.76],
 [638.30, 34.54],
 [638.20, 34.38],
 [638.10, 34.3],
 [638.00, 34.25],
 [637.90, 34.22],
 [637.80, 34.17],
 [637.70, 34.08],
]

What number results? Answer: -0.045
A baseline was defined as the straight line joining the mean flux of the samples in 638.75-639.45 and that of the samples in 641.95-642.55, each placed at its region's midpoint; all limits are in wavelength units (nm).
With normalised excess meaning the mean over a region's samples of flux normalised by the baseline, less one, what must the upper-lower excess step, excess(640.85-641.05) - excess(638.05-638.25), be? 0.07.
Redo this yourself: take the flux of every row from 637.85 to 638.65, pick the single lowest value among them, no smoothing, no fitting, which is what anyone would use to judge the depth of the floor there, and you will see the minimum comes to 34.22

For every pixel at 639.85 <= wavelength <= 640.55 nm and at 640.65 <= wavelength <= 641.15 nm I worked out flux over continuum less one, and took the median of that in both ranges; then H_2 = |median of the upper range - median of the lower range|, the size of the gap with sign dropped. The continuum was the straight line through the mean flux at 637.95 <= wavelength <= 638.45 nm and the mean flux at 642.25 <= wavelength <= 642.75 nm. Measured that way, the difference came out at 0.06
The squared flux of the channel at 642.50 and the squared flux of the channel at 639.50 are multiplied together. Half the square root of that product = 605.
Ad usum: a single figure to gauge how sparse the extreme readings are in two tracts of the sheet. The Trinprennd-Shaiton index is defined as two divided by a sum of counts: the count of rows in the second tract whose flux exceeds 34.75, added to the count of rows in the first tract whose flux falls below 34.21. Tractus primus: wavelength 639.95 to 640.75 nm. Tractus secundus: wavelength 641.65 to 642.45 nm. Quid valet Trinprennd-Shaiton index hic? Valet 0.29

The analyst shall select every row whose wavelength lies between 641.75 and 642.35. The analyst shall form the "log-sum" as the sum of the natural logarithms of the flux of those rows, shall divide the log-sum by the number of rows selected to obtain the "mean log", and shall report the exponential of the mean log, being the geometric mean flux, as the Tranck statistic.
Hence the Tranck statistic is 34.3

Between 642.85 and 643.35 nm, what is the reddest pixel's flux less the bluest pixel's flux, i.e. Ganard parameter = 0.26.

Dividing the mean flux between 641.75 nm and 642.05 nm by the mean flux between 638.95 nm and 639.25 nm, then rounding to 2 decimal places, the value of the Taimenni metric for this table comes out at 0.95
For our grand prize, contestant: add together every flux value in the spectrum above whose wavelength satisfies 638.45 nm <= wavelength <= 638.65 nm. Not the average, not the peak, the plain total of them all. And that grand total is 70.4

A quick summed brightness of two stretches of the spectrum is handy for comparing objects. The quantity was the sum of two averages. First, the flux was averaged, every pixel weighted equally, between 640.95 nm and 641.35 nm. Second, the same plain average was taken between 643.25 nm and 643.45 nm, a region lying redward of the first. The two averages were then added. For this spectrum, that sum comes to 70.1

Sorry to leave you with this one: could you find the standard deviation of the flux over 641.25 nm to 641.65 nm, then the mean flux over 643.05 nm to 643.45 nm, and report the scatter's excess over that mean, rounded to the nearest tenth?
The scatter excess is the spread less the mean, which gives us -34.5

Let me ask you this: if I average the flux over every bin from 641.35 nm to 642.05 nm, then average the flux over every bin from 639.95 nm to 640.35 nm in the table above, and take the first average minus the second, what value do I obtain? 1.5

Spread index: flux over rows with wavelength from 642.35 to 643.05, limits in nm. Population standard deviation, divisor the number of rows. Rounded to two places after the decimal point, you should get 0.13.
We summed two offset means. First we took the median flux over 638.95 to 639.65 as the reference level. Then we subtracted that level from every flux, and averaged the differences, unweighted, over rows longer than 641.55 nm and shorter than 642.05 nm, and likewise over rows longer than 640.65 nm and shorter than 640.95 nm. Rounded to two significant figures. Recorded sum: -2.6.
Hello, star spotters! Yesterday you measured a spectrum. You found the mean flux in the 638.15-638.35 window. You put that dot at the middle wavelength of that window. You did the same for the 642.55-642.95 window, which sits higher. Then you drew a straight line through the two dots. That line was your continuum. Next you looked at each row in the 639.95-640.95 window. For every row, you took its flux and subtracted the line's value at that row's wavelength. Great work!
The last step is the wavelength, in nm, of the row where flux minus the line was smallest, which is 640.20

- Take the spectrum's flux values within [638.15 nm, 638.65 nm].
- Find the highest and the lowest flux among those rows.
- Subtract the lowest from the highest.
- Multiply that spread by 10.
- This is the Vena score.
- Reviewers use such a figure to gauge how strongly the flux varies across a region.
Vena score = 10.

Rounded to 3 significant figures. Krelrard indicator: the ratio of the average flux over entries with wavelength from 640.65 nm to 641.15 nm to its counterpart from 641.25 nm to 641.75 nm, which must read 1.00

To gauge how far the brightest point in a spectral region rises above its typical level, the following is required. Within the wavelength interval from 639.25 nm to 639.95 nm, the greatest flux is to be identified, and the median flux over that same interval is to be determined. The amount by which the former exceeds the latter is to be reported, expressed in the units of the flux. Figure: 1.04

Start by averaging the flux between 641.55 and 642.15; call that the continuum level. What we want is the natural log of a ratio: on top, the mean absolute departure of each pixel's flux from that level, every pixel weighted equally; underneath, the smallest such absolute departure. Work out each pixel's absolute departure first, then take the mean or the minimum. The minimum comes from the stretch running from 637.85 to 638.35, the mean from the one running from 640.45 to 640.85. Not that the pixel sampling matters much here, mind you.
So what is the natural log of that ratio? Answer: 2.3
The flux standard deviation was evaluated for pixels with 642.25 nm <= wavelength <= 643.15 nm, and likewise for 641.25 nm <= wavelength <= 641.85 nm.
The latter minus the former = 0.1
